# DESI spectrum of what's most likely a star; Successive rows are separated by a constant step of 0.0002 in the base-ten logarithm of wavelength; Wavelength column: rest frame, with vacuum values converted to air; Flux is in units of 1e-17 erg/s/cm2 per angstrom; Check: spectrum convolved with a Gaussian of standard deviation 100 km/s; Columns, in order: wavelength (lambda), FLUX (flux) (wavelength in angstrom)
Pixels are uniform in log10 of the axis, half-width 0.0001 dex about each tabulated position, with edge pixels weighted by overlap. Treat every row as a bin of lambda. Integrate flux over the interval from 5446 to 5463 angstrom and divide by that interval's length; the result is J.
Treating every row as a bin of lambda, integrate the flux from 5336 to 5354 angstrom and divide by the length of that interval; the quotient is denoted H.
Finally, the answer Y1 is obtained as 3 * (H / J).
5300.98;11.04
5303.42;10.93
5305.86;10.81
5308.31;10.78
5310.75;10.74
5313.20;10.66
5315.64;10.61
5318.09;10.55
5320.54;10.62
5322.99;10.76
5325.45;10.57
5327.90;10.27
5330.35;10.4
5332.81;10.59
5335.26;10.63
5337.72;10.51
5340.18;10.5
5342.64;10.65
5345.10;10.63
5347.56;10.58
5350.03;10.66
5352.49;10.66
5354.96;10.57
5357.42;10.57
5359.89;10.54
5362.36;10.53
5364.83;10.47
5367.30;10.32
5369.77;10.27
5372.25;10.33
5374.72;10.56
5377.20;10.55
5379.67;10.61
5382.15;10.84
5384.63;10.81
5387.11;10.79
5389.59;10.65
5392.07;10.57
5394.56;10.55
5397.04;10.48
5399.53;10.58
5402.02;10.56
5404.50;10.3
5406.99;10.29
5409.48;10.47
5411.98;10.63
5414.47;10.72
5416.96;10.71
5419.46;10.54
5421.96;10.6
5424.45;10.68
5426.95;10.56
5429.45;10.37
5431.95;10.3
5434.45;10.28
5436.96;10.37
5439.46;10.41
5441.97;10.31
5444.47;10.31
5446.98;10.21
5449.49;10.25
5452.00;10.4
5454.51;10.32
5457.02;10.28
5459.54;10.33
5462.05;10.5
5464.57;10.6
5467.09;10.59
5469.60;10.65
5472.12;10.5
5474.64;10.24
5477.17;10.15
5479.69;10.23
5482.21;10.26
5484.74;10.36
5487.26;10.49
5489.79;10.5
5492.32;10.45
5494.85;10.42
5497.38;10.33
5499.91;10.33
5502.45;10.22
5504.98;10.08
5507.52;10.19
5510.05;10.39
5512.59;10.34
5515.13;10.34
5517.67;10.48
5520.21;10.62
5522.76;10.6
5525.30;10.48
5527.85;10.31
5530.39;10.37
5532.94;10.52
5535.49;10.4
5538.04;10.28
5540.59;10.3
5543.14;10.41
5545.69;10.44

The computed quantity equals 3.08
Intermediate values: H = 10.6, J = 10.33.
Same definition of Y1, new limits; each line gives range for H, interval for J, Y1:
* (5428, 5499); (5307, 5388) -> 2.94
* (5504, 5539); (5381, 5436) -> 2.95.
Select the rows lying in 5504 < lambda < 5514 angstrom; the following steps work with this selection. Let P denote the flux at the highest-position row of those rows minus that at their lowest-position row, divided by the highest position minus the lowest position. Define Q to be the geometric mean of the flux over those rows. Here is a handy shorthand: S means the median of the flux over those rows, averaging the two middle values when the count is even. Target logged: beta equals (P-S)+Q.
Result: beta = 0.02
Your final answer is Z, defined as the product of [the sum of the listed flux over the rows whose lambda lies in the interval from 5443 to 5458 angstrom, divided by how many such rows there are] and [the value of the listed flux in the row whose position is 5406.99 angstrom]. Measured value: 106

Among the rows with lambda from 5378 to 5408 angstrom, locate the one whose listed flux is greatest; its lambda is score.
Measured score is 5382.15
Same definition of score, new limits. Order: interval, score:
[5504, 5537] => 5520.21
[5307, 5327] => 5308.31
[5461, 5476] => 5469.60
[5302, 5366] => 5303.42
